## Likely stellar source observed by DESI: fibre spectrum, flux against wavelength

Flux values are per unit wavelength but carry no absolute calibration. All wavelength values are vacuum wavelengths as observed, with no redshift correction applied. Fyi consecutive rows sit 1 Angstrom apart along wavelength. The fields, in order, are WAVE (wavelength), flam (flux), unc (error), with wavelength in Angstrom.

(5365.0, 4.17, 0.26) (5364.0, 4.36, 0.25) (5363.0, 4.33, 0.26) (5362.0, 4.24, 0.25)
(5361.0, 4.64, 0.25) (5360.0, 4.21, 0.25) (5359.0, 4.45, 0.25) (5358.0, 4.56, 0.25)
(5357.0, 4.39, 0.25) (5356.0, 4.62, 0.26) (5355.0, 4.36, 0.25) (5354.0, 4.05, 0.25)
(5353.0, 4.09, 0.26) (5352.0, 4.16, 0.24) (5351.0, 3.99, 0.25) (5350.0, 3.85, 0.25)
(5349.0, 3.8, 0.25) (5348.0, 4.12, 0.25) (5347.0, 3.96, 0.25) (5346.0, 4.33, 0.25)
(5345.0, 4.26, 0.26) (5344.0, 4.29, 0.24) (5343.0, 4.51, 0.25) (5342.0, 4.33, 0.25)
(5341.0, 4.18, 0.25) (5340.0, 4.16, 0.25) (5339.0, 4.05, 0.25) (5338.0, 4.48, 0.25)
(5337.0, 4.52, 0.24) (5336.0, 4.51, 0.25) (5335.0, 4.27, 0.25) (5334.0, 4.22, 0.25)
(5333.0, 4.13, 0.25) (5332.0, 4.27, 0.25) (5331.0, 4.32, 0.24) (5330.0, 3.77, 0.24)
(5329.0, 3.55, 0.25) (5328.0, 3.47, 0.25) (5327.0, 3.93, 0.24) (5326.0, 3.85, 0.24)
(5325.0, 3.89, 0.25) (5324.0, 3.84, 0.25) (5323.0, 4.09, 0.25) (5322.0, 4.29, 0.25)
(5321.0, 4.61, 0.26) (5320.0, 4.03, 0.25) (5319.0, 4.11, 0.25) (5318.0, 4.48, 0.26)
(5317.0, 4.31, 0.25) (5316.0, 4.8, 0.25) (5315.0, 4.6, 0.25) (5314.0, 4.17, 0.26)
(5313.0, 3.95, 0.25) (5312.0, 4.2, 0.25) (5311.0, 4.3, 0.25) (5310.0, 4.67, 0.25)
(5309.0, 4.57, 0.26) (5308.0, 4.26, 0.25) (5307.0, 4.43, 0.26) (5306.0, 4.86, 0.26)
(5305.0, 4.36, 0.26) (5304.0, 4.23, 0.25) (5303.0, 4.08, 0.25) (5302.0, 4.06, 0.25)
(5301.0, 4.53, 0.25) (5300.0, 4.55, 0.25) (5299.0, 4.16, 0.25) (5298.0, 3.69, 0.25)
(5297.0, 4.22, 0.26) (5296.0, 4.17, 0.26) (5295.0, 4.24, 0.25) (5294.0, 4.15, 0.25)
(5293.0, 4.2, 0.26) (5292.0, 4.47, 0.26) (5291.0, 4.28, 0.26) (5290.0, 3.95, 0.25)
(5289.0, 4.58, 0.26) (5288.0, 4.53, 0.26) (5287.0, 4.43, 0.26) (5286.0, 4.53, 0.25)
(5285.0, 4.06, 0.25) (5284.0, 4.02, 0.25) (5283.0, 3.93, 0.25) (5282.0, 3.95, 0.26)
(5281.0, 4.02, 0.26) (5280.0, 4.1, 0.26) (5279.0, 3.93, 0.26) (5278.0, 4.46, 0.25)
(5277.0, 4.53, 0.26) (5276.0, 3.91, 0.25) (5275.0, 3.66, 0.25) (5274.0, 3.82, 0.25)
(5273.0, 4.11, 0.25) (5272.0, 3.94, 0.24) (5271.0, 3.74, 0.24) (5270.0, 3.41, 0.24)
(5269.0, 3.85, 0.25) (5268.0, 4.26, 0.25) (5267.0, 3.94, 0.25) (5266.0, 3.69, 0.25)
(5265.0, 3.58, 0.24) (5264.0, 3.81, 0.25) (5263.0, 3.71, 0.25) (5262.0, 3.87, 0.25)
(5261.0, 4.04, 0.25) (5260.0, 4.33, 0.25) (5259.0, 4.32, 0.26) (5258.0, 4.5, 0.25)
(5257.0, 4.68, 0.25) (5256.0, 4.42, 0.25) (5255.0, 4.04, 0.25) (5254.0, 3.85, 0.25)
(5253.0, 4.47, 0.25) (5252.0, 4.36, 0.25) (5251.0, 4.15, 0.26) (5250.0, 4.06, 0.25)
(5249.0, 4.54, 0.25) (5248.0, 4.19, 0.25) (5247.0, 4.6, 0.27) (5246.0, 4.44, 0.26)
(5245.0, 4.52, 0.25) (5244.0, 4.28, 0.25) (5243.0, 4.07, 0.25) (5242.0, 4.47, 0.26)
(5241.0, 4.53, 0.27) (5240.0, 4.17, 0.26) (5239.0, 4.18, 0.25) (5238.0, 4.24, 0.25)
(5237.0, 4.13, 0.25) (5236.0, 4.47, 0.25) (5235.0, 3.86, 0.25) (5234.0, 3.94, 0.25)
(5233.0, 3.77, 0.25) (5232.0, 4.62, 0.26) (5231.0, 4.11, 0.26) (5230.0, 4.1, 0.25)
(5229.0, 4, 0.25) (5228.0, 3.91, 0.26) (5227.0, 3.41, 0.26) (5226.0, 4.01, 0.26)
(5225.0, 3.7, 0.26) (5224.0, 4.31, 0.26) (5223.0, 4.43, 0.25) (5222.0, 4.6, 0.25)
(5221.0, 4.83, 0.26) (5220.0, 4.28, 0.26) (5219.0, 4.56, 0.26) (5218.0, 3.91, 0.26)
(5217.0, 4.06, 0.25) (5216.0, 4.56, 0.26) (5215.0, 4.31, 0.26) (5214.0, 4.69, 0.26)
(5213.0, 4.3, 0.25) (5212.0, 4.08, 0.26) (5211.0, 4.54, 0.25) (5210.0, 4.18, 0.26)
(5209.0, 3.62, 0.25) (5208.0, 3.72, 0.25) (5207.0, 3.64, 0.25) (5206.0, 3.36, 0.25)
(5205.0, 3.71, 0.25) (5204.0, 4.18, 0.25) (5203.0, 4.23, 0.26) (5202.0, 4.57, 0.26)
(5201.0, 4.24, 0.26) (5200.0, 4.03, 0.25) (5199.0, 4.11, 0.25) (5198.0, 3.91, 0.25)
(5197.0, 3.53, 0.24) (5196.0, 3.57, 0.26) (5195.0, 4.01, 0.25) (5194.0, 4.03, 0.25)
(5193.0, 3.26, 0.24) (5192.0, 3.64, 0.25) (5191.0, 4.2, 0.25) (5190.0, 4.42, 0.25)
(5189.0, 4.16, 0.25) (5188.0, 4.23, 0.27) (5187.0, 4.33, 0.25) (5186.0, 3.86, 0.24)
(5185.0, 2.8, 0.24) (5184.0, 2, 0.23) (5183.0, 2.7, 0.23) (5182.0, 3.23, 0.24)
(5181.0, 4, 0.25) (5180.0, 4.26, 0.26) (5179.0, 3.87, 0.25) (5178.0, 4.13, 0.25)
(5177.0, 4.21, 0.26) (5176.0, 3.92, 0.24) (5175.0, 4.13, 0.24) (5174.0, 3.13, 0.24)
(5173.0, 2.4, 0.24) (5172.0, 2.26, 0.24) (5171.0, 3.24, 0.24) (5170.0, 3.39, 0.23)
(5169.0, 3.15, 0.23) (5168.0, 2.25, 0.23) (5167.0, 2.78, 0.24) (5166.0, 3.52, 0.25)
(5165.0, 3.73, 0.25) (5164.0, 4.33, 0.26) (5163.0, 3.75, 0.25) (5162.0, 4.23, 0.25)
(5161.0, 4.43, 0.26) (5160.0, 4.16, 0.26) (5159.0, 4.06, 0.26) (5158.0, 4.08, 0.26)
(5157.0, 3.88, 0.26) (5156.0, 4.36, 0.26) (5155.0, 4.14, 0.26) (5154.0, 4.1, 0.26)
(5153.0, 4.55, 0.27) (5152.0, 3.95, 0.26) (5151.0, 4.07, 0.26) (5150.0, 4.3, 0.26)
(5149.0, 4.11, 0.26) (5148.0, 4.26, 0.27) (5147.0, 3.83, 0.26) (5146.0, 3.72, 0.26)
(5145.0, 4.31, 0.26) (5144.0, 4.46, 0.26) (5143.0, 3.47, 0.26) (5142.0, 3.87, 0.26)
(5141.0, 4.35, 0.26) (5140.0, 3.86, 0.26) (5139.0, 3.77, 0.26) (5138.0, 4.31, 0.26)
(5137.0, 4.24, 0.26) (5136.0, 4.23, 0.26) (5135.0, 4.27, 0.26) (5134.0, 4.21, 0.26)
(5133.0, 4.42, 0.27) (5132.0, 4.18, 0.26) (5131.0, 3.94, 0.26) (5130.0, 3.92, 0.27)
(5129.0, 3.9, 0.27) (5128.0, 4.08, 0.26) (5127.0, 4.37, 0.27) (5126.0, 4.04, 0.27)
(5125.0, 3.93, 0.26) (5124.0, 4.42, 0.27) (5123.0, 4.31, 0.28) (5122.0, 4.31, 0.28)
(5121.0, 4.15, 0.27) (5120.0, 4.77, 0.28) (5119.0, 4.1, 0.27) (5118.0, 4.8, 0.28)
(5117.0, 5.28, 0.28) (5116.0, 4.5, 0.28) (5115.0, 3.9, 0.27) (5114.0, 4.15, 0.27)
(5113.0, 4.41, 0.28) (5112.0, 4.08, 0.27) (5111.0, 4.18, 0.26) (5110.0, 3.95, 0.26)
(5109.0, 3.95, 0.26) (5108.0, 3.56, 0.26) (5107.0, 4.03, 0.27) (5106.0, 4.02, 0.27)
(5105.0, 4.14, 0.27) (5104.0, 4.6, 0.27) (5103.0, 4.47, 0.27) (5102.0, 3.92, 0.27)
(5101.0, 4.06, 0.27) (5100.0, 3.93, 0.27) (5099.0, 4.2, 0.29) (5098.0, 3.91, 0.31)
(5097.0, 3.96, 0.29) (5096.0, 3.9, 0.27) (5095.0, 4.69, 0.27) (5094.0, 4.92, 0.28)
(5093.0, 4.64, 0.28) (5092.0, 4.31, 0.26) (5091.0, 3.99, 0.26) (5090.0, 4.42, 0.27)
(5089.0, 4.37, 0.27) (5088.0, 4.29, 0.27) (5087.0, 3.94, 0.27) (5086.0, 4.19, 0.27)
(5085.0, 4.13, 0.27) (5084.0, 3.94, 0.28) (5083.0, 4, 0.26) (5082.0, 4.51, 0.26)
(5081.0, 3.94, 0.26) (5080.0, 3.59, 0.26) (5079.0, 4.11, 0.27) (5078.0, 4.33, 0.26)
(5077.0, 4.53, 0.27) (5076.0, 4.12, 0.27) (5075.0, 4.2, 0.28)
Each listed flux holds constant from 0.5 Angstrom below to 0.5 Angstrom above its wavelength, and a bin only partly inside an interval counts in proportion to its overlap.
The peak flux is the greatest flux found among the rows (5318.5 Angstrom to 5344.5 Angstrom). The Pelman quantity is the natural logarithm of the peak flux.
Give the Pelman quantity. 1.53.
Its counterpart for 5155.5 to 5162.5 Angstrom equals 1.49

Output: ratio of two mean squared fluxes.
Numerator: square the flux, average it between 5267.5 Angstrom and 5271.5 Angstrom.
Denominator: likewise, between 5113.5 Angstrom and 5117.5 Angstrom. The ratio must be 0.73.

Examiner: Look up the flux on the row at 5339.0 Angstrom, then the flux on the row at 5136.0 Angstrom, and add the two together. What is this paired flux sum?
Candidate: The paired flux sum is 8.28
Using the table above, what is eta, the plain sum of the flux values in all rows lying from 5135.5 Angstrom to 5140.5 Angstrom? 20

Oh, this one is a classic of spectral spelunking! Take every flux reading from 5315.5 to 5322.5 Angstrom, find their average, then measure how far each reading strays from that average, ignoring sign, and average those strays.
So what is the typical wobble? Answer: 0.22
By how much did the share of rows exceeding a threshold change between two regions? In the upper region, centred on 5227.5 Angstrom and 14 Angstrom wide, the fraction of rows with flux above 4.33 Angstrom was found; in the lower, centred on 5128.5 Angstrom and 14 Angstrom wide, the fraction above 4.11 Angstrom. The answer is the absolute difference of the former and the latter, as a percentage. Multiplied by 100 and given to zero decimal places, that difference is 29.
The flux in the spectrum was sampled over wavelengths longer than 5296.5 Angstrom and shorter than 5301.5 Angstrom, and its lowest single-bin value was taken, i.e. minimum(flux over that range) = 3.69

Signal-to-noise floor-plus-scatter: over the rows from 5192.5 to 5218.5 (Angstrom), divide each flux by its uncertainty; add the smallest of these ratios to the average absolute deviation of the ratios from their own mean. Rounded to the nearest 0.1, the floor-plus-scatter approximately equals 14.5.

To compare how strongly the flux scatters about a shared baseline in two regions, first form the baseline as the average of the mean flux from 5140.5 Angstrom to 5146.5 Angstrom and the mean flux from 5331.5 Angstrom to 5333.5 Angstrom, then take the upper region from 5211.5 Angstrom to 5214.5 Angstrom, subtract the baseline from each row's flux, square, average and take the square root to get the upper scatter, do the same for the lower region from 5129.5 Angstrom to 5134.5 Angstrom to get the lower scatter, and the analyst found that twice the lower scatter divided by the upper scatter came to 1.1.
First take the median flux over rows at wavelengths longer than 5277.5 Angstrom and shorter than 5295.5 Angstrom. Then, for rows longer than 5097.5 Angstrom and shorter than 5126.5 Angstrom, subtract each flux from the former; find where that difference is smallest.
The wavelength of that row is 5117.0 Angstrom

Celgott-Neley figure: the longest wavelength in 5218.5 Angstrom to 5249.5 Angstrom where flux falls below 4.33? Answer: 5248.0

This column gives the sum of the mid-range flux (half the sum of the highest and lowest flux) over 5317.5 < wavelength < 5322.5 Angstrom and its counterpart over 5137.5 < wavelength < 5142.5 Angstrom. 8.38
